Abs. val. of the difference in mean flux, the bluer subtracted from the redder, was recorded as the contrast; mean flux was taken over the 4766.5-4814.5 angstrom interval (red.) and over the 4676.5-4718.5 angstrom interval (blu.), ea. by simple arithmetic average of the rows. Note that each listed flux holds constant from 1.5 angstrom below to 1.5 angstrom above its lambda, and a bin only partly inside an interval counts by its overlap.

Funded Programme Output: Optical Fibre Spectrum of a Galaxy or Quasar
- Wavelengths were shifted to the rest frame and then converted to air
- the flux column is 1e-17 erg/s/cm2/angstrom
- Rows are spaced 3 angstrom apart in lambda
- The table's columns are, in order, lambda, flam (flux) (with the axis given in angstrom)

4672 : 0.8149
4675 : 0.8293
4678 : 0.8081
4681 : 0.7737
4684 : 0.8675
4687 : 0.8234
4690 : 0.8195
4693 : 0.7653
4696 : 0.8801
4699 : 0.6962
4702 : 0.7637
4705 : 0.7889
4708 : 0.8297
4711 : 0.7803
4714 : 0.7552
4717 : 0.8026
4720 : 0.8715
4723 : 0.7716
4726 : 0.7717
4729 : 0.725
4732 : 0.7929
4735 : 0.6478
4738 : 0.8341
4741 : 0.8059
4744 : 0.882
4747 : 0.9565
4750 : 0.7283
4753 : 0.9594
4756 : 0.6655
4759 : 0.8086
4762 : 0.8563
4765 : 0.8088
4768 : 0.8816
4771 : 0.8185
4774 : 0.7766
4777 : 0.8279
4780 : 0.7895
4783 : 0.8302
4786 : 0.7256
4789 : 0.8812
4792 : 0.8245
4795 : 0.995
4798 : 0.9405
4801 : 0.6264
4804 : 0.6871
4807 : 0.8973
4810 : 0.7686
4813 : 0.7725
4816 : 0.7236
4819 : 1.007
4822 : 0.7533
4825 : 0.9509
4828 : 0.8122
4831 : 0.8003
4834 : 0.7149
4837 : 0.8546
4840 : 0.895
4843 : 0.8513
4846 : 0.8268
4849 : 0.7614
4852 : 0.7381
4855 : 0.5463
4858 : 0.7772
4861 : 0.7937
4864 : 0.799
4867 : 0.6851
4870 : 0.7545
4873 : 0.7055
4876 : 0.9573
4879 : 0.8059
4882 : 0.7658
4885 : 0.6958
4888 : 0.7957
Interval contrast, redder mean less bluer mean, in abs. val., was 0.018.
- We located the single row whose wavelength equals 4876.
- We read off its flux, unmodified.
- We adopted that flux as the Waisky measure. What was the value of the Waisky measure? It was 0.9573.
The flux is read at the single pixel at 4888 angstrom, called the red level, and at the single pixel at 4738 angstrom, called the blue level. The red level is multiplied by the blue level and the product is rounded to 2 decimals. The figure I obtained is 0.66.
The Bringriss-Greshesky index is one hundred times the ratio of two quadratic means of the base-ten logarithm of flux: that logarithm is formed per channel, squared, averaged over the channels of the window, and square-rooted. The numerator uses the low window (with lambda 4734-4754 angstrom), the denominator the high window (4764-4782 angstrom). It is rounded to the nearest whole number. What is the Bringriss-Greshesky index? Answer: 114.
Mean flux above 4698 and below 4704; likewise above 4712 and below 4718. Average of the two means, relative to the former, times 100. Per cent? 103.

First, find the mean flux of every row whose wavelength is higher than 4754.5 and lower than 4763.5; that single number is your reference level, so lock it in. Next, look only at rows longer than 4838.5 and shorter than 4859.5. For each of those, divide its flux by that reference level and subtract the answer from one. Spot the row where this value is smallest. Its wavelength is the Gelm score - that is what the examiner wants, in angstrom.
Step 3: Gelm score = 4840 angstrom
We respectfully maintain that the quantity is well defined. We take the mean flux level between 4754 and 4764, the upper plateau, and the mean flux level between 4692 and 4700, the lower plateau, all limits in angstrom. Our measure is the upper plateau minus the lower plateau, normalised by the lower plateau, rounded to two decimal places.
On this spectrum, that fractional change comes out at 0.00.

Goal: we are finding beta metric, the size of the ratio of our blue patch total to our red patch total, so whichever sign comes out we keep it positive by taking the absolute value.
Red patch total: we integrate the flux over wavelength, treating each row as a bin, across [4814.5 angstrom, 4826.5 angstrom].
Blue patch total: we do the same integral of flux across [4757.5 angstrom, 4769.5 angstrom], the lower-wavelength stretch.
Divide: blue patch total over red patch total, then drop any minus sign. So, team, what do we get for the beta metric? 0.98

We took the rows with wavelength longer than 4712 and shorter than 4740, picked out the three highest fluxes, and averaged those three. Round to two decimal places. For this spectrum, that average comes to 0.84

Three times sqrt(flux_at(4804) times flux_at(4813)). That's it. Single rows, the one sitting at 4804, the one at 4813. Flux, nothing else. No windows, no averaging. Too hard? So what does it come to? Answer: 2.19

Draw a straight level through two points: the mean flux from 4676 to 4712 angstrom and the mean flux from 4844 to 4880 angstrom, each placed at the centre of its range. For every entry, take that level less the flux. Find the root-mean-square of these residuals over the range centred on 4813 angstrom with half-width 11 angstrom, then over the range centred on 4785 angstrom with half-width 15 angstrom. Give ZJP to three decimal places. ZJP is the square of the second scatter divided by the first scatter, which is 0.089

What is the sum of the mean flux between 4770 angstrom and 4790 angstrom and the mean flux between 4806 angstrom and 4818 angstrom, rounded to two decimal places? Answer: 1.60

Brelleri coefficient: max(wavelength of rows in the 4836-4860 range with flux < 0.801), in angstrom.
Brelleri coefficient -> 4858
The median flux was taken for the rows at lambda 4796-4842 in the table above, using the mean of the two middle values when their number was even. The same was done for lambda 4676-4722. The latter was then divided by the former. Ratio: 1.00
